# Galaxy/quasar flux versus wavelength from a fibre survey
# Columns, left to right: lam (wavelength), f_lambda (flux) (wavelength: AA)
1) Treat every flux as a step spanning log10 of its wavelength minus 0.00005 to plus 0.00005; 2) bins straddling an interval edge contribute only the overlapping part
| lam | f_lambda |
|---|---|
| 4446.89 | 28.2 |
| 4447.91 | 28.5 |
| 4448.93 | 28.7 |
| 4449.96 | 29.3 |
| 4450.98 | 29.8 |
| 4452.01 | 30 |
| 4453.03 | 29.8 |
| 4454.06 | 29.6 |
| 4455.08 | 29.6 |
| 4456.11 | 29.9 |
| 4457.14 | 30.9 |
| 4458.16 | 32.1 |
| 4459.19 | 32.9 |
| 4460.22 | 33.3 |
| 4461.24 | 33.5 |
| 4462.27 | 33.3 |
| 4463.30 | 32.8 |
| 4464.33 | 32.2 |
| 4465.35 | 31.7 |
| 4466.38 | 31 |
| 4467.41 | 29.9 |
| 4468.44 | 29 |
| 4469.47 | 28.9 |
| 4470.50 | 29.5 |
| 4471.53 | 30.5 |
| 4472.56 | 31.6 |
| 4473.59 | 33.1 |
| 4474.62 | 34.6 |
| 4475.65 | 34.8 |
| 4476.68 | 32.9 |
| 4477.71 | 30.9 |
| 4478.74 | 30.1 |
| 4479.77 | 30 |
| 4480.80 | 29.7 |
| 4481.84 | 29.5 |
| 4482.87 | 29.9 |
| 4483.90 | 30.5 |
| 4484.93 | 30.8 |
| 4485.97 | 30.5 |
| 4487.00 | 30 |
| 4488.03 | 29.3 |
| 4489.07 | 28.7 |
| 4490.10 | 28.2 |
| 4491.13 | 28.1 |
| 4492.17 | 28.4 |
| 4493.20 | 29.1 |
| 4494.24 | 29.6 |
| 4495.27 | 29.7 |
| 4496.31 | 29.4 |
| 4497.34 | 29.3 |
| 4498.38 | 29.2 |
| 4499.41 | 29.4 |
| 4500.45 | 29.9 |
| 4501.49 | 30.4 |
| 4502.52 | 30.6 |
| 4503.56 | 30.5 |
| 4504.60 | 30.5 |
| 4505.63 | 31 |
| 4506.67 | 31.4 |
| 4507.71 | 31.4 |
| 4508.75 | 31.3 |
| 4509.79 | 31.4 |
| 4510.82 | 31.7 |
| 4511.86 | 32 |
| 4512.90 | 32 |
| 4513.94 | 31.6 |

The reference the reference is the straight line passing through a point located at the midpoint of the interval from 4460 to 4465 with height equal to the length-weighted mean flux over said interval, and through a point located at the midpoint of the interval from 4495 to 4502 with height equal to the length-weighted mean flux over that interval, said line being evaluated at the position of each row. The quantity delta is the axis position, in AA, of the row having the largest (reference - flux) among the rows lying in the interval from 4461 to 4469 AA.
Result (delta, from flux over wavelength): 4468.44 AA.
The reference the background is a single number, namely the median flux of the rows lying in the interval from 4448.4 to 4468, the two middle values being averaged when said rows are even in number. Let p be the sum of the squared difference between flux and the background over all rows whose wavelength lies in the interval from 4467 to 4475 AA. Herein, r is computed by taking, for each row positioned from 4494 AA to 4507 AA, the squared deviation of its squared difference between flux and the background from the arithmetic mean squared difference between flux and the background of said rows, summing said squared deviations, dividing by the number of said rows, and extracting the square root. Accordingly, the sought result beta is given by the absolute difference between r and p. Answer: 29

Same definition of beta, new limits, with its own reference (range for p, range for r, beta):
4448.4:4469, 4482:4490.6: 47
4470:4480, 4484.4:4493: 39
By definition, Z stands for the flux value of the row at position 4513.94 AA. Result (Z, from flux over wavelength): 31.6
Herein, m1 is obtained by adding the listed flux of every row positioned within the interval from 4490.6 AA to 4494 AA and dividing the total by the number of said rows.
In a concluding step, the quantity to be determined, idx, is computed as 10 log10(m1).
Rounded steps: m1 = 28.5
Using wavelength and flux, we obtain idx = 14.6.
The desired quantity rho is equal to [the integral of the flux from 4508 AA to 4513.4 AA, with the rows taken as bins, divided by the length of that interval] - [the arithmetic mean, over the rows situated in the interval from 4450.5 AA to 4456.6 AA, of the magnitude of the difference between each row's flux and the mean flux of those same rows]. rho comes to 31.6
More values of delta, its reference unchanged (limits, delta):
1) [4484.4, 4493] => 4491.13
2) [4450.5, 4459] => 4450.98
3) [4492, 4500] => 4492.17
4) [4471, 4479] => 4471.53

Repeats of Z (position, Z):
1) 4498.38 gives 29.2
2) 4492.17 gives 28.4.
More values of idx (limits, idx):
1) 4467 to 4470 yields 14.7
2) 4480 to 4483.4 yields 14.7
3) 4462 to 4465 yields 15.2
